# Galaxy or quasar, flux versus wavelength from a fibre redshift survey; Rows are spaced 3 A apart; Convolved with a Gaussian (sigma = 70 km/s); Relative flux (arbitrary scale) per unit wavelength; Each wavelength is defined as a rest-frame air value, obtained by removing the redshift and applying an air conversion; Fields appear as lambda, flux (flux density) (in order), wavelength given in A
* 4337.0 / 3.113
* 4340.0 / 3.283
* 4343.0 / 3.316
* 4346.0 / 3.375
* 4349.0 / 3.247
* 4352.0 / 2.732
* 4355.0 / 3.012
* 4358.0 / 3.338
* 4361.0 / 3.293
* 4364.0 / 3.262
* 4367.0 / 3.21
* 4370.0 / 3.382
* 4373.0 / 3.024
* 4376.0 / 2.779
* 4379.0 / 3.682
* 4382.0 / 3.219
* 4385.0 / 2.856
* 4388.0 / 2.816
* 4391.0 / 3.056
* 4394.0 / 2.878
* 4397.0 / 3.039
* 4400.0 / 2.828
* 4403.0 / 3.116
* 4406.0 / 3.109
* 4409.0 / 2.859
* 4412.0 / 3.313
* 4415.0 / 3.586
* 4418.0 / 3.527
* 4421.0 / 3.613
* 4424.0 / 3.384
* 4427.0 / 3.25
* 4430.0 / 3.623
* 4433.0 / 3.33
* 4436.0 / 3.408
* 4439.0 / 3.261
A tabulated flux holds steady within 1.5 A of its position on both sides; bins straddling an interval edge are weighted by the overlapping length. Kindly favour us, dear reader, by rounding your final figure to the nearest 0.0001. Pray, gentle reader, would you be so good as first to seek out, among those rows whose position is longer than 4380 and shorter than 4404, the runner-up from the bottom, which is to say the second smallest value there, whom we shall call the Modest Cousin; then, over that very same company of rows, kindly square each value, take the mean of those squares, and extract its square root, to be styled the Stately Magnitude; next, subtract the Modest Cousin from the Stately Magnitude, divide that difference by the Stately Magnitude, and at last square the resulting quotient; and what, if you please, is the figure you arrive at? 0.0026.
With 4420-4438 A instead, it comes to 0.0010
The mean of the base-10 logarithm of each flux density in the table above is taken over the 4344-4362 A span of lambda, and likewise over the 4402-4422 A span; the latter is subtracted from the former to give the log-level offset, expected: -0.018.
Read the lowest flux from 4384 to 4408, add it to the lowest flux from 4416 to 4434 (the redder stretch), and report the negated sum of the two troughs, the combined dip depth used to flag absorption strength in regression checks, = -6.07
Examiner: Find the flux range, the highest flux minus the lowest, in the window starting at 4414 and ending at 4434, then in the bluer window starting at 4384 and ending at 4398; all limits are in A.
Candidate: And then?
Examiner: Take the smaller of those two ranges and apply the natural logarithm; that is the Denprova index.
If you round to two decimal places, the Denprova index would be -1.43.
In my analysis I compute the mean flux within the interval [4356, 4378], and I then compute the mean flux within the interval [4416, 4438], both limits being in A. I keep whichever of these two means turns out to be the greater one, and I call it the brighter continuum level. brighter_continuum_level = 3.45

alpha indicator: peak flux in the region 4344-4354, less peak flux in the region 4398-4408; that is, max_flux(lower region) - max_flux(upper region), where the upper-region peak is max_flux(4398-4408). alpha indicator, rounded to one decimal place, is 0.3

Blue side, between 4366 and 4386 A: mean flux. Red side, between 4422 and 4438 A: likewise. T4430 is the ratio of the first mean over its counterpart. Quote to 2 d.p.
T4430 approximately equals 0.93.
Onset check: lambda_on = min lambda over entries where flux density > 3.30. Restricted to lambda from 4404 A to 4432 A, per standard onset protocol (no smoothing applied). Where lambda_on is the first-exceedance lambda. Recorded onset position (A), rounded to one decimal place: 4412.0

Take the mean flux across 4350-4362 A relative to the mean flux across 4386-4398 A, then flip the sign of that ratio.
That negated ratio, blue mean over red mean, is -1.05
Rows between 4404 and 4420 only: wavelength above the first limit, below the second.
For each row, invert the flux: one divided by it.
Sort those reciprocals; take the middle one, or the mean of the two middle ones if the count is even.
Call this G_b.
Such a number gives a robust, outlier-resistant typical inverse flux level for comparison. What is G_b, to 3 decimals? 0.302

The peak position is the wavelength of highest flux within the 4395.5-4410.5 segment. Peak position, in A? 4403.0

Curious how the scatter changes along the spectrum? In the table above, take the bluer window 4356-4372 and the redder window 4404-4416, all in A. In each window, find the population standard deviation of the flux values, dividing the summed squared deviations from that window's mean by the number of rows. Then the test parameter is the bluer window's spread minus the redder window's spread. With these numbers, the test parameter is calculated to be -0.21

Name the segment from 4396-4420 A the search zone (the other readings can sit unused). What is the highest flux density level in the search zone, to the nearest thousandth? 3.586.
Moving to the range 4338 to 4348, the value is 3.375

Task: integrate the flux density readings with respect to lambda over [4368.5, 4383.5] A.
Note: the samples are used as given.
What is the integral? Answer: 48.3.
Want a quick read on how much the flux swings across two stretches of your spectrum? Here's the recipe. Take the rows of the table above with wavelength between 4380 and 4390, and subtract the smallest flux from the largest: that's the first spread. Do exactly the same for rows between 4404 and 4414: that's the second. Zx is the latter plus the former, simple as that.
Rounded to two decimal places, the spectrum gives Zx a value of 0.86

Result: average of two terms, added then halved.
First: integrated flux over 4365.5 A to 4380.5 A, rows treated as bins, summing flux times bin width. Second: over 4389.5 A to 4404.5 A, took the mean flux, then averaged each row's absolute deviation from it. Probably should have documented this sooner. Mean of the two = 24.2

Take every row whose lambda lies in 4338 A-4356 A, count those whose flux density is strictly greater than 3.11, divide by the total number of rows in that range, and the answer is 0.67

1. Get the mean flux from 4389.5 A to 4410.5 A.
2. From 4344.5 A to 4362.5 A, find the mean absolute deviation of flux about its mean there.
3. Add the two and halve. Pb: 1.59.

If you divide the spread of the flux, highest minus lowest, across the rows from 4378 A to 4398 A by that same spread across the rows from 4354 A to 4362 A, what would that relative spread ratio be 2.7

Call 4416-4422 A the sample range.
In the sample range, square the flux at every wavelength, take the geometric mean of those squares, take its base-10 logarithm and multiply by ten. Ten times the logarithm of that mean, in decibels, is 11.1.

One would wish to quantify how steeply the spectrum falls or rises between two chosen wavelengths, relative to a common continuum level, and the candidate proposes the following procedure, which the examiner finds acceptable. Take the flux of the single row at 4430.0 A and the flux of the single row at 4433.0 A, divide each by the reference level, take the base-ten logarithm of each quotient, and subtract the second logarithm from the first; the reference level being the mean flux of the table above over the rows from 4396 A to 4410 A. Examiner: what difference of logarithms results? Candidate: 0.037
